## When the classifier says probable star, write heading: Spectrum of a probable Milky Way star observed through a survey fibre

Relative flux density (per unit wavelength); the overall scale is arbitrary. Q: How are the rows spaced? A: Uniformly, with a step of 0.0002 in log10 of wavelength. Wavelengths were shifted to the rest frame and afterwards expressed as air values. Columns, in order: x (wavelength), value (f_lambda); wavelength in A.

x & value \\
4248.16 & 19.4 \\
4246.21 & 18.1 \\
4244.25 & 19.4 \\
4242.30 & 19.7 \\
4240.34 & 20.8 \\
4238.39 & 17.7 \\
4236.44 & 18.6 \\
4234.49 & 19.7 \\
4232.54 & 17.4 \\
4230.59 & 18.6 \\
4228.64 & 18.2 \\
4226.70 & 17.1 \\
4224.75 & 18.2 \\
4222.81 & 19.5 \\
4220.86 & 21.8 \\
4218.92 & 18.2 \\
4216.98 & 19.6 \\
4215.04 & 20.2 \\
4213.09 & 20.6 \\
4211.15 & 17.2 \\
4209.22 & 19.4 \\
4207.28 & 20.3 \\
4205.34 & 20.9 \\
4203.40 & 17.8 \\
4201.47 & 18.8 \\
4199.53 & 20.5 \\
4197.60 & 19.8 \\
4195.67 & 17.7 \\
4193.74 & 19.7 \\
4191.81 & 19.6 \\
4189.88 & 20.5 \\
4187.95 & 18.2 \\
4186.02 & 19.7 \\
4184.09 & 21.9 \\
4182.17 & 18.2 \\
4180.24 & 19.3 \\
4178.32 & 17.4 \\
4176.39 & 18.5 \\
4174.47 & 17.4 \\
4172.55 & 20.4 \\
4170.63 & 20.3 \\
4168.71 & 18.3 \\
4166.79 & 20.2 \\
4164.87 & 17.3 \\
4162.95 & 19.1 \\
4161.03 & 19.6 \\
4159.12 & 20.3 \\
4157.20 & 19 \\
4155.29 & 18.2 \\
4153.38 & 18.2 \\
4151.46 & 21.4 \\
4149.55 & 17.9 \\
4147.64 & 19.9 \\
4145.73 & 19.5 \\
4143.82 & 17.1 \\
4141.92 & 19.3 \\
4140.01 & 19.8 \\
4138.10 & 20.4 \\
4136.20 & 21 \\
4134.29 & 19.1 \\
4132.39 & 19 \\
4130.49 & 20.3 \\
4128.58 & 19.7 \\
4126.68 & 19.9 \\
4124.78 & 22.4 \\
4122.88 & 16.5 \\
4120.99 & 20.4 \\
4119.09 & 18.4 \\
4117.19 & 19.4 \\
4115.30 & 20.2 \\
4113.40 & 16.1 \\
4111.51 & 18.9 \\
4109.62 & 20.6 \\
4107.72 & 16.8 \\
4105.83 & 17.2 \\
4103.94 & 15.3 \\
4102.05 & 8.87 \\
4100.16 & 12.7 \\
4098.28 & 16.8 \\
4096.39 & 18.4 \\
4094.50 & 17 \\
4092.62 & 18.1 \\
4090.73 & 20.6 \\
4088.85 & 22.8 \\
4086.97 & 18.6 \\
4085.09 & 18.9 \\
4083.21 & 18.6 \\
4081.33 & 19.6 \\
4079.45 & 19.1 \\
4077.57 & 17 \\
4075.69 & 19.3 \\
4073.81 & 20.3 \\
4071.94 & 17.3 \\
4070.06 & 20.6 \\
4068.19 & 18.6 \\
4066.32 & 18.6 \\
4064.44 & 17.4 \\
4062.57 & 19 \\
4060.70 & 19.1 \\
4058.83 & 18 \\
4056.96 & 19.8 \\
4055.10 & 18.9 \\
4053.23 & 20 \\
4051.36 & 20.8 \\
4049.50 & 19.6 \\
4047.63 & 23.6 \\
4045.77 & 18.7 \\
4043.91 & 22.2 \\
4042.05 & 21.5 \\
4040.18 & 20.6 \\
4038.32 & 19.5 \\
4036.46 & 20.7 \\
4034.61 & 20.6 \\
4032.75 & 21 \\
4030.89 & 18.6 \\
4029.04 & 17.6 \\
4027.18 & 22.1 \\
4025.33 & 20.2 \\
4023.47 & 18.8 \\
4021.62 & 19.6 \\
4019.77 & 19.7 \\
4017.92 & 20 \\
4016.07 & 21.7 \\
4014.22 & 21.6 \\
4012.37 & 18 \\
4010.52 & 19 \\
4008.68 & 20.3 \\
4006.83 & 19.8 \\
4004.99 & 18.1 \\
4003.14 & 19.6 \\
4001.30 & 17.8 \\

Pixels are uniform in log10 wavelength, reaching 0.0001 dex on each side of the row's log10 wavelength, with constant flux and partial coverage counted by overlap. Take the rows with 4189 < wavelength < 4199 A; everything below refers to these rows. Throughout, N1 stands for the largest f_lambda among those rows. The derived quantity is 20.5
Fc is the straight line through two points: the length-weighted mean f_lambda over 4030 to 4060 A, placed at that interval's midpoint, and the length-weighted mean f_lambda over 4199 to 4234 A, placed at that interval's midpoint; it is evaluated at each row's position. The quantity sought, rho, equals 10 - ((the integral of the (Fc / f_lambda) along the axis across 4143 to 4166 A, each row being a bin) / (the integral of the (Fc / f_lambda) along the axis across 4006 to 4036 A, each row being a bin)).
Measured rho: 9.23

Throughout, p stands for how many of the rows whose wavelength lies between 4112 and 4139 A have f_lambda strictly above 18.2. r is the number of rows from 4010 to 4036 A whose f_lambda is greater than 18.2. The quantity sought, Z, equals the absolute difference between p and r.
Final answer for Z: 0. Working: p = 12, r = 12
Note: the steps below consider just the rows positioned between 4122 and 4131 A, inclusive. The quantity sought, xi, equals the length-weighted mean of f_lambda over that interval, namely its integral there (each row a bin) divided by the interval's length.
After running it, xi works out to 19.7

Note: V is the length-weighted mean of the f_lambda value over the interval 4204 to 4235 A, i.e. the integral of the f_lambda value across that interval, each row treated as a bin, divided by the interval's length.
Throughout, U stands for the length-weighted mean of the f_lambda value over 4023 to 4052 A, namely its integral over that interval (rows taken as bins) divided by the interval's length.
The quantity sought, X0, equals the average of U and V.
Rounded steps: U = 20.4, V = 19.2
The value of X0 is 19.8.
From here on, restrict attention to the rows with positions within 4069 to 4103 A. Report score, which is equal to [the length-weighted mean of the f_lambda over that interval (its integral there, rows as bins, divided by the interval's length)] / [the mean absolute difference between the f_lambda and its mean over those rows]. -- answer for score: 8.8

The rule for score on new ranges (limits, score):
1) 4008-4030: 18.1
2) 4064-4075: 17.2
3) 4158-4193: 18.3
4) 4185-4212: 20.0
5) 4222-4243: 20.6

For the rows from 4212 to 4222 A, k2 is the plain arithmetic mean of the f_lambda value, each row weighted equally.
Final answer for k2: 20.1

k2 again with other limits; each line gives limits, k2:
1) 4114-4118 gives 19.8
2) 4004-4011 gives 19.3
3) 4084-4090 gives 20.1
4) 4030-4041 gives 20.2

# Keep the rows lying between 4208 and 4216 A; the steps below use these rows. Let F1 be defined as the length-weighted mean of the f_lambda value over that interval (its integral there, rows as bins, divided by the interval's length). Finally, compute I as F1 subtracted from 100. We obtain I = 80.6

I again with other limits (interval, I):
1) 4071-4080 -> 81.4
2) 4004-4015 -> 80.6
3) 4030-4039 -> 79.9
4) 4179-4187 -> 80.3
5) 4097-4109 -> 85.1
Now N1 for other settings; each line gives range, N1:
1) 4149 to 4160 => 21.4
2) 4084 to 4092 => 22.8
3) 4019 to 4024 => 19.7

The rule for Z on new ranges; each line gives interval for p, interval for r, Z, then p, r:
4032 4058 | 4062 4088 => 3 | 14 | 11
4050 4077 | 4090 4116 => 6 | 11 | 5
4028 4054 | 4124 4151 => 1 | 13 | 12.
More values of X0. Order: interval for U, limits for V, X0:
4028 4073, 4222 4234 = 19.0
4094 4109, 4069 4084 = 17.2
